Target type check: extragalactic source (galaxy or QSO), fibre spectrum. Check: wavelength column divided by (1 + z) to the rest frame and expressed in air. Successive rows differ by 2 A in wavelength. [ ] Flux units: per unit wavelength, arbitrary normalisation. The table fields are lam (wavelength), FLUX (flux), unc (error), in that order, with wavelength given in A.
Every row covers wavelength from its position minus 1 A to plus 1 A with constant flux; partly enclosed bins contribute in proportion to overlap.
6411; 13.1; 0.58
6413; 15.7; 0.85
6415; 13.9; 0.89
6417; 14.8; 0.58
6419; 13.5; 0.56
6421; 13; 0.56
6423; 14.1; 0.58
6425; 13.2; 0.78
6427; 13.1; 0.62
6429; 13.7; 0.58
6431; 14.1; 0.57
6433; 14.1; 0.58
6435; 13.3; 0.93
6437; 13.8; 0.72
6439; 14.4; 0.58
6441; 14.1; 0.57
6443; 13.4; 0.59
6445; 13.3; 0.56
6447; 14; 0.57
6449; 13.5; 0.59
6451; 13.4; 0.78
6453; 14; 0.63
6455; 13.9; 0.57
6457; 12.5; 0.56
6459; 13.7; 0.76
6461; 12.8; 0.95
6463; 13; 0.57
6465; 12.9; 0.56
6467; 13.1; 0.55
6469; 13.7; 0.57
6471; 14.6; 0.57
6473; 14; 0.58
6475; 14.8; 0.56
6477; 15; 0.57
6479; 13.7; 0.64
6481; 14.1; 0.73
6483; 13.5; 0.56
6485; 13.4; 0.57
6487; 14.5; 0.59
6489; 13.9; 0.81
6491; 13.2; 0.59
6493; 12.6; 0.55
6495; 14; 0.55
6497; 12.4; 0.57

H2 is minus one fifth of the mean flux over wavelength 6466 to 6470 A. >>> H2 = -2.68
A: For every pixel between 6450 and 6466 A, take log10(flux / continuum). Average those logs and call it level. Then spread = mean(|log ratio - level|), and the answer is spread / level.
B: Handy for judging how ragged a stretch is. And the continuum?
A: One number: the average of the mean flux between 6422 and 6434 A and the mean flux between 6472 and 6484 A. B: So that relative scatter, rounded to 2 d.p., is -0.71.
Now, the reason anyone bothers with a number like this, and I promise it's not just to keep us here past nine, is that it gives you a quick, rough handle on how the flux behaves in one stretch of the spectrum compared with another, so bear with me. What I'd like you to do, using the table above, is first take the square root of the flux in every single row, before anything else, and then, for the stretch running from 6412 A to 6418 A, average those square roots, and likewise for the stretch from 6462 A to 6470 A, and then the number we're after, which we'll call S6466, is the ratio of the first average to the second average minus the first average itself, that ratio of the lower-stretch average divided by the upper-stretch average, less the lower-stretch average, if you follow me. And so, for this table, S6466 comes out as -2.79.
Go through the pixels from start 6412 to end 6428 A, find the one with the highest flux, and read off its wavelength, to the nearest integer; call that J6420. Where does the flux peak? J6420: 6413 A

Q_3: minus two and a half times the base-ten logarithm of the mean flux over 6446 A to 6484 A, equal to -2.84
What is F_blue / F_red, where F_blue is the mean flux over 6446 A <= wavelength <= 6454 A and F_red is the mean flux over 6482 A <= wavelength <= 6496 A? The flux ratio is 1.01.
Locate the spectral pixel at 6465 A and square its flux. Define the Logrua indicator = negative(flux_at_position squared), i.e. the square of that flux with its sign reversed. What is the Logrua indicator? -166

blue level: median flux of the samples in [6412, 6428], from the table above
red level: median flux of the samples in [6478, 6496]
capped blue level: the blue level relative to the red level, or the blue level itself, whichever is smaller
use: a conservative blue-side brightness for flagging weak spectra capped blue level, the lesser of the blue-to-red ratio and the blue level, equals 1.00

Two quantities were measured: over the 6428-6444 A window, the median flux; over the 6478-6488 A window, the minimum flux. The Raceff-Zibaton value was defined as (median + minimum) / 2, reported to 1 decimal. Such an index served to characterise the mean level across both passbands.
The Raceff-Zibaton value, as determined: 13.7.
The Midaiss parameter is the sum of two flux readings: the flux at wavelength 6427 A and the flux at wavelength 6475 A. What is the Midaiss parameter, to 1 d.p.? 27.9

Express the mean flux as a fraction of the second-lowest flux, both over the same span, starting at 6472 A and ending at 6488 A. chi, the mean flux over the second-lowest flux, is 1.05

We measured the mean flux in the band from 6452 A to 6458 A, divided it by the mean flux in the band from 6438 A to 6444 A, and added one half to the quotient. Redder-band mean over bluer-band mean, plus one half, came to 1.46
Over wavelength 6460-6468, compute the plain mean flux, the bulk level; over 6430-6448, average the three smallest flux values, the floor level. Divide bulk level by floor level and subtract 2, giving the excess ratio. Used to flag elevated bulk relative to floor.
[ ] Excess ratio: -1.03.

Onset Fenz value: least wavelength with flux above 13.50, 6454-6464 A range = 6455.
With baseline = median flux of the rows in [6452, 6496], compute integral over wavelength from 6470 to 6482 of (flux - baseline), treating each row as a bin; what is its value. 8.0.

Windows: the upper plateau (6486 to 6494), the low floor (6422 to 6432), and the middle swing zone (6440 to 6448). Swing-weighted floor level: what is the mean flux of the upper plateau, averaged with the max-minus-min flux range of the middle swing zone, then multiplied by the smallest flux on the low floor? 94.0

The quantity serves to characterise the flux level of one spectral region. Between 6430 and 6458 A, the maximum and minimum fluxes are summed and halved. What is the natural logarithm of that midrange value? 2.60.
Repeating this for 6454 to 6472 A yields 2.61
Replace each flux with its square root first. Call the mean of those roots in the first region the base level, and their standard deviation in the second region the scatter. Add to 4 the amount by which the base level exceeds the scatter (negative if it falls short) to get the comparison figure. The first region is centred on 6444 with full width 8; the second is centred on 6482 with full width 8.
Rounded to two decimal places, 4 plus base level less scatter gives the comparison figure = 7.66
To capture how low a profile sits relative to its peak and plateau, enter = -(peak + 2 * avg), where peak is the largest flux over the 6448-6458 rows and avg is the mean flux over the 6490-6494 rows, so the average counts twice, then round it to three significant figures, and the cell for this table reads -39.8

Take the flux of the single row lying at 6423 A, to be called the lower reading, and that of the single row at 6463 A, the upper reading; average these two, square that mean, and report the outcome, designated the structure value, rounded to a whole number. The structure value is 184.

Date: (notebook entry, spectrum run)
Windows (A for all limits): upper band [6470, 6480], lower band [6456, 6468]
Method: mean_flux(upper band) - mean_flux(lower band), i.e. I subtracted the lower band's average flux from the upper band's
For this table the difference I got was 1.4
